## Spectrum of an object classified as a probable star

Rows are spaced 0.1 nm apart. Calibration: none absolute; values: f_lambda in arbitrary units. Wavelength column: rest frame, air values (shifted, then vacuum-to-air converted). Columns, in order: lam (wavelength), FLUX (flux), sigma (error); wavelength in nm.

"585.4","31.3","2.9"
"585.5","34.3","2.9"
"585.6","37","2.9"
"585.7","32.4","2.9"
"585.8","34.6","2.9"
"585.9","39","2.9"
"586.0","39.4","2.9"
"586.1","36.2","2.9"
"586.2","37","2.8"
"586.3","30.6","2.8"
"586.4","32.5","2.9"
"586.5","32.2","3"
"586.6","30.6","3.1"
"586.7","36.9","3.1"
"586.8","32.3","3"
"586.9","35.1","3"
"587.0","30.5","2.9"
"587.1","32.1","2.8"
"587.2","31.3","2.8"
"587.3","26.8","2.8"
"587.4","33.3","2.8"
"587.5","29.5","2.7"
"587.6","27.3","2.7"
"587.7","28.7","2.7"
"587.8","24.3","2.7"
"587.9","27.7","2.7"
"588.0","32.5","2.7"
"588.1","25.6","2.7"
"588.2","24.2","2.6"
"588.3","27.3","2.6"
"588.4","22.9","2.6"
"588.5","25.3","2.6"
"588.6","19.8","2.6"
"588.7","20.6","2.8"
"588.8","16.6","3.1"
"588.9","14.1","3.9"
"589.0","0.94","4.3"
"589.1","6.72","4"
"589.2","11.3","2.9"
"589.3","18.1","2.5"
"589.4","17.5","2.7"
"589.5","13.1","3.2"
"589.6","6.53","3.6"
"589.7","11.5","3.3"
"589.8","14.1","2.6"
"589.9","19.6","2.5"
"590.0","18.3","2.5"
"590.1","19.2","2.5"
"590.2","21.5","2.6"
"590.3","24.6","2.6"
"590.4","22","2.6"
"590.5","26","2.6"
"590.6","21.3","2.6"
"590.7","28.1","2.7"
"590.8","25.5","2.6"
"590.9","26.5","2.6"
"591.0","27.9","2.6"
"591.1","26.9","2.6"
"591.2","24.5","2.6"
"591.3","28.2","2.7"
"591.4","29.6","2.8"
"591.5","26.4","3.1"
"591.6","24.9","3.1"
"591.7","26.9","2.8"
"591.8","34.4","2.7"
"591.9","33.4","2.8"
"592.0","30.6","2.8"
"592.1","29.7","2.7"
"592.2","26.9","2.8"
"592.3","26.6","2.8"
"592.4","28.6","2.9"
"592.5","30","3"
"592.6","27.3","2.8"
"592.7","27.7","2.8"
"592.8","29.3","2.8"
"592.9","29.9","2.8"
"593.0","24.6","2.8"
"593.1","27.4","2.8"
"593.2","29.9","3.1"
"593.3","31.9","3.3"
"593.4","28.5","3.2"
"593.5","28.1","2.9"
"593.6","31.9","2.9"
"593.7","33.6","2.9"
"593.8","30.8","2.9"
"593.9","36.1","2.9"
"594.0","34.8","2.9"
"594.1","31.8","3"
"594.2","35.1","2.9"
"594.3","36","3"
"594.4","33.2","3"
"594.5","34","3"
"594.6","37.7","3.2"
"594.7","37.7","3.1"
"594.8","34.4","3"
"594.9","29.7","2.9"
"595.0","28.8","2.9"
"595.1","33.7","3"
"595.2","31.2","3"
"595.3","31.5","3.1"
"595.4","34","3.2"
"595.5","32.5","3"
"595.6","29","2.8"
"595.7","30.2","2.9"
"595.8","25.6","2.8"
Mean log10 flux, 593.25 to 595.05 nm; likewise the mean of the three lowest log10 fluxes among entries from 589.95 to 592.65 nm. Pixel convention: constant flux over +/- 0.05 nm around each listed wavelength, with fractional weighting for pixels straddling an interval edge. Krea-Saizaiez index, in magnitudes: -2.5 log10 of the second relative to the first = 0.17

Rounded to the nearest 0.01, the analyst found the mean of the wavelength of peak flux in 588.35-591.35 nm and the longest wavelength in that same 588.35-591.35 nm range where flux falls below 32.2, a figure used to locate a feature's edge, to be 591.30 nm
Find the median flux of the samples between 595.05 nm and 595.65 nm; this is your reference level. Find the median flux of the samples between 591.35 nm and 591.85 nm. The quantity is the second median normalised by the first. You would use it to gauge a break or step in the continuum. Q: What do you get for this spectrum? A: 0.84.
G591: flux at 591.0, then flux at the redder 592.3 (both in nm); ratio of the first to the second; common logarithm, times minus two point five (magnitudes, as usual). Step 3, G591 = -0.1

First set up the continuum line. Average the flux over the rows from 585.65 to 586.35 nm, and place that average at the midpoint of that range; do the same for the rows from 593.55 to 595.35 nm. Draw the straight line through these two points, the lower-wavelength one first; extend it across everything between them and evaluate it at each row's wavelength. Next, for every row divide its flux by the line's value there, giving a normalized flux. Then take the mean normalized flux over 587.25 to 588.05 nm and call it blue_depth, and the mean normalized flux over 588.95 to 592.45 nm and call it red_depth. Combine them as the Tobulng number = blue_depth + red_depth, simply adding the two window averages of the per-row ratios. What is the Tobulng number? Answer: 1.47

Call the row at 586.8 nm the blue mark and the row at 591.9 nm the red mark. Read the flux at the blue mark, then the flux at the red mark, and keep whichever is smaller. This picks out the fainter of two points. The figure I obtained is 32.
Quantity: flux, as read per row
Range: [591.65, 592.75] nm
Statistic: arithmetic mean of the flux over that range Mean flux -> 29.3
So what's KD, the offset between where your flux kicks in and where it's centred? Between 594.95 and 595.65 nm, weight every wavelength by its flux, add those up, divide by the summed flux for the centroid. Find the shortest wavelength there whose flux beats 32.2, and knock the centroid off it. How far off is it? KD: -0.20 nm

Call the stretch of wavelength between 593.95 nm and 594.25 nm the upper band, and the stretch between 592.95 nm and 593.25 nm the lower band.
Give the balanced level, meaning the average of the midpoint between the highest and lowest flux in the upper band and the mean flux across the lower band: 30.4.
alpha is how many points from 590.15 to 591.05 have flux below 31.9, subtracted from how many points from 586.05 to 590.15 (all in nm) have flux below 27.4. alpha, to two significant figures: 15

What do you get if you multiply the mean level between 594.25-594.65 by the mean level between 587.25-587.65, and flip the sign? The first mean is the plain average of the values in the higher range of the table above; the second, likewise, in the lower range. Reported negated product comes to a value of -1029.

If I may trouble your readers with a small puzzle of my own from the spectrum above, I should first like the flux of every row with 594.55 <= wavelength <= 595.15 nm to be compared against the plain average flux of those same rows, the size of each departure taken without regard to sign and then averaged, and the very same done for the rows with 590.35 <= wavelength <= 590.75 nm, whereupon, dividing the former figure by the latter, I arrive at 1.09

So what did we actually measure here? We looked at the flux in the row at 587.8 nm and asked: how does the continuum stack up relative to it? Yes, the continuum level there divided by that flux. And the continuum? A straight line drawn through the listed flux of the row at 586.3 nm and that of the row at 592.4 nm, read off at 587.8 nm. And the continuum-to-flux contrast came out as 1.24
